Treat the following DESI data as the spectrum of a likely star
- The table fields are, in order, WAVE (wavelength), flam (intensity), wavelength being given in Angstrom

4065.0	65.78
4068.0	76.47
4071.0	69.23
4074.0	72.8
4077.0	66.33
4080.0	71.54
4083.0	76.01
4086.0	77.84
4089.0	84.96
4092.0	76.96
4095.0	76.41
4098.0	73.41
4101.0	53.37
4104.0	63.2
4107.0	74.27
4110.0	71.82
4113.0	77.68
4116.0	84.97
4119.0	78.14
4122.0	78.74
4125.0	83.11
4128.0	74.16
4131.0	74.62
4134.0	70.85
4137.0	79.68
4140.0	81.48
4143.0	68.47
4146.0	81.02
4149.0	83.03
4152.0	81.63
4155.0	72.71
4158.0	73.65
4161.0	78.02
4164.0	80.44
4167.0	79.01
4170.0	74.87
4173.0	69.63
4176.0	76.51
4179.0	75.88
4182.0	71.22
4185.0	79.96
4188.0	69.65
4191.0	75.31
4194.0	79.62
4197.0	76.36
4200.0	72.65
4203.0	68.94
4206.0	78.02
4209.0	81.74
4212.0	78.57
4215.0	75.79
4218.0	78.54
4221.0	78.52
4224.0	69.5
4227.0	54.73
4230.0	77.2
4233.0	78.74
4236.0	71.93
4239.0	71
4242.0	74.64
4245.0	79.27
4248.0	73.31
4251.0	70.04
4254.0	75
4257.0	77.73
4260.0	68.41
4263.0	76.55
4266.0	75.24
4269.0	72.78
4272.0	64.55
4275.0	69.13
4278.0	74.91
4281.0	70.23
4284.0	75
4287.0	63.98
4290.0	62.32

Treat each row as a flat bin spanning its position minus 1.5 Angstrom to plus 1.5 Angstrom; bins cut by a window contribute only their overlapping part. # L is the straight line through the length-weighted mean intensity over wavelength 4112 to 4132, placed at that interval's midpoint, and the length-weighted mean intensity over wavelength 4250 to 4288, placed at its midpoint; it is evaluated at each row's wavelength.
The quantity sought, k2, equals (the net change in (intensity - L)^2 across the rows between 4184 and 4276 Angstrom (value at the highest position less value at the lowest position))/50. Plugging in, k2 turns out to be -0.20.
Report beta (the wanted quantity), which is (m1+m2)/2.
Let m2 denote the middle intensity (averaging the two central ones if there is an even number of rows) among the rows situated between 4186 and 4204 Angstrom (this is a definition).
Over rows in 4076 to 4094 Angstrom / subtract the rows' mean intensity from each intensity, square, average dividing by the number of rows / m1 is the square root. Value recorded 39.9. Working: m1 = 5.7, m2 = 74.0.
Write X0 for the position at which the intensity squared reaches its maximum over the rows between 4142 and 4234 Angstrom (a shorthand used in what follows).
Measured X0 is 4149.0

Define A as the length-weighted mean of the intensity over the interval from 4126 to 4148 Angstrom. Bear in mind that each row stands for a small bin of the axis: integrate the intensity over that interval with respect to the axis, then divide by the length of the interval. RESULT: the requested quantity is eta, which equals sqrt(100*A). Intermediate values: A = 76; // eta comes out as 87.2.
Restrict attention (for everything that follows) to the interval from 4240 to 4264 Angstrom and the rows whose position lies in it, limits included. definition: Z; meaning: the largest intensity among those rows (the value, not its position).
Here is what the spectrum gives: 79.27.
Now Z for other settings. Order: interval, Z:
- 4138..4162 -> 83.03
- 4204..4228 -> 81.74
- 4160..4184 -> 80.44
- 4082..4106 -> 84.96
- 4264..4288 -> 75.24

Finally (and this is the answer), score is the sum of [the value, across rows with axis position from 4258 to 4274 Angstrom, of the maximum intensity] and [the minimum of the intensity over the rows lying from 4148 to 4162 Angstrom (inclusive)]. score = 149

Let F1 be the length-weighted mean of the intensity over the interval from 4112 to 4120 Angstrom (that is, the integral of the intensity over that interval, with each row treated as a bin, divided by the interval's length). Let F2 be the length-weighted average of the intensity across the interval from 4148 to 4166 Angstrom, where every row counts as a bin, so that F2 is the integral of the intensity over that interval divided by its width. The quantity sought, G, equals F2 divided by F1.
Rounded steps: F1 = 81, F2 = 78.1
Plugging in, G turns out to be 0.97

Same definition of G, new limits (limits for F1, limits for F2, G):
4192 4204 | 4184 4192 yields 1.00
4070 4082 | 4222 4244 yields 1.02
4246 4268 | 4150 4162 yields 1.04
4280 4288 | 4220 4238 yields 1.02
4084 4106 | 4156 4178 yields 1.05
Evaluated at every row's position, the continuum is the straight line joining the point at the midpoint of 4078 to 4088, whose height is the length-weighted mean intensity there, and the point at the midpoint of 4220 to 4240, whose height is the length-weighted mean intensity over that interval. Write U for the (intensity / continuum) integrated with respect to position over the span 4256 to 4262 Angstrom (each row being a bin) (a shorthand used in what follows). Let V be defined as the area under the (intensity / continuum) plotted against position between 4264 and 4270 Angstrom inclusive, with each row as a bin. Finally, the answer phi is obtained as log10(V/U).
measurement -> 0.01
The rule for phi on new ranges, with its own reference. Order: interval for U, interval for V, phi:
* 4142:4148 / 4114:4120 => 0.03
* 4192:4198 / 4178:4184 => -0.03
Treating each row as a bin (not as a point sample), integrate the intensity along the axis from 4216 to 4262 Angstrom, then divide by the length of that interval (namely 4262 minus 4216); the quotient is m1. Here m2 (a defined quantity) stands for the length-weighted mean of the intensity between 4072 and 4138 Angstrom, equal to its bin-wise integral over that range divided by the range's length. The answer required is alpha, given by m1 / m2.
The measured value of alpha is 0.98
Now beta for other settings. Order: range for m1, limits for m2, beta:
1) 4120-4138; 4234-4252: 38.3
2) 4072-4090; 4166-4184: 40.6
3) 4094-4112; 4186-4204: 41.0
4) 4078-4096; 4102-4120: 40.0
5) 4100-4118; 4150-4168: 44.4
